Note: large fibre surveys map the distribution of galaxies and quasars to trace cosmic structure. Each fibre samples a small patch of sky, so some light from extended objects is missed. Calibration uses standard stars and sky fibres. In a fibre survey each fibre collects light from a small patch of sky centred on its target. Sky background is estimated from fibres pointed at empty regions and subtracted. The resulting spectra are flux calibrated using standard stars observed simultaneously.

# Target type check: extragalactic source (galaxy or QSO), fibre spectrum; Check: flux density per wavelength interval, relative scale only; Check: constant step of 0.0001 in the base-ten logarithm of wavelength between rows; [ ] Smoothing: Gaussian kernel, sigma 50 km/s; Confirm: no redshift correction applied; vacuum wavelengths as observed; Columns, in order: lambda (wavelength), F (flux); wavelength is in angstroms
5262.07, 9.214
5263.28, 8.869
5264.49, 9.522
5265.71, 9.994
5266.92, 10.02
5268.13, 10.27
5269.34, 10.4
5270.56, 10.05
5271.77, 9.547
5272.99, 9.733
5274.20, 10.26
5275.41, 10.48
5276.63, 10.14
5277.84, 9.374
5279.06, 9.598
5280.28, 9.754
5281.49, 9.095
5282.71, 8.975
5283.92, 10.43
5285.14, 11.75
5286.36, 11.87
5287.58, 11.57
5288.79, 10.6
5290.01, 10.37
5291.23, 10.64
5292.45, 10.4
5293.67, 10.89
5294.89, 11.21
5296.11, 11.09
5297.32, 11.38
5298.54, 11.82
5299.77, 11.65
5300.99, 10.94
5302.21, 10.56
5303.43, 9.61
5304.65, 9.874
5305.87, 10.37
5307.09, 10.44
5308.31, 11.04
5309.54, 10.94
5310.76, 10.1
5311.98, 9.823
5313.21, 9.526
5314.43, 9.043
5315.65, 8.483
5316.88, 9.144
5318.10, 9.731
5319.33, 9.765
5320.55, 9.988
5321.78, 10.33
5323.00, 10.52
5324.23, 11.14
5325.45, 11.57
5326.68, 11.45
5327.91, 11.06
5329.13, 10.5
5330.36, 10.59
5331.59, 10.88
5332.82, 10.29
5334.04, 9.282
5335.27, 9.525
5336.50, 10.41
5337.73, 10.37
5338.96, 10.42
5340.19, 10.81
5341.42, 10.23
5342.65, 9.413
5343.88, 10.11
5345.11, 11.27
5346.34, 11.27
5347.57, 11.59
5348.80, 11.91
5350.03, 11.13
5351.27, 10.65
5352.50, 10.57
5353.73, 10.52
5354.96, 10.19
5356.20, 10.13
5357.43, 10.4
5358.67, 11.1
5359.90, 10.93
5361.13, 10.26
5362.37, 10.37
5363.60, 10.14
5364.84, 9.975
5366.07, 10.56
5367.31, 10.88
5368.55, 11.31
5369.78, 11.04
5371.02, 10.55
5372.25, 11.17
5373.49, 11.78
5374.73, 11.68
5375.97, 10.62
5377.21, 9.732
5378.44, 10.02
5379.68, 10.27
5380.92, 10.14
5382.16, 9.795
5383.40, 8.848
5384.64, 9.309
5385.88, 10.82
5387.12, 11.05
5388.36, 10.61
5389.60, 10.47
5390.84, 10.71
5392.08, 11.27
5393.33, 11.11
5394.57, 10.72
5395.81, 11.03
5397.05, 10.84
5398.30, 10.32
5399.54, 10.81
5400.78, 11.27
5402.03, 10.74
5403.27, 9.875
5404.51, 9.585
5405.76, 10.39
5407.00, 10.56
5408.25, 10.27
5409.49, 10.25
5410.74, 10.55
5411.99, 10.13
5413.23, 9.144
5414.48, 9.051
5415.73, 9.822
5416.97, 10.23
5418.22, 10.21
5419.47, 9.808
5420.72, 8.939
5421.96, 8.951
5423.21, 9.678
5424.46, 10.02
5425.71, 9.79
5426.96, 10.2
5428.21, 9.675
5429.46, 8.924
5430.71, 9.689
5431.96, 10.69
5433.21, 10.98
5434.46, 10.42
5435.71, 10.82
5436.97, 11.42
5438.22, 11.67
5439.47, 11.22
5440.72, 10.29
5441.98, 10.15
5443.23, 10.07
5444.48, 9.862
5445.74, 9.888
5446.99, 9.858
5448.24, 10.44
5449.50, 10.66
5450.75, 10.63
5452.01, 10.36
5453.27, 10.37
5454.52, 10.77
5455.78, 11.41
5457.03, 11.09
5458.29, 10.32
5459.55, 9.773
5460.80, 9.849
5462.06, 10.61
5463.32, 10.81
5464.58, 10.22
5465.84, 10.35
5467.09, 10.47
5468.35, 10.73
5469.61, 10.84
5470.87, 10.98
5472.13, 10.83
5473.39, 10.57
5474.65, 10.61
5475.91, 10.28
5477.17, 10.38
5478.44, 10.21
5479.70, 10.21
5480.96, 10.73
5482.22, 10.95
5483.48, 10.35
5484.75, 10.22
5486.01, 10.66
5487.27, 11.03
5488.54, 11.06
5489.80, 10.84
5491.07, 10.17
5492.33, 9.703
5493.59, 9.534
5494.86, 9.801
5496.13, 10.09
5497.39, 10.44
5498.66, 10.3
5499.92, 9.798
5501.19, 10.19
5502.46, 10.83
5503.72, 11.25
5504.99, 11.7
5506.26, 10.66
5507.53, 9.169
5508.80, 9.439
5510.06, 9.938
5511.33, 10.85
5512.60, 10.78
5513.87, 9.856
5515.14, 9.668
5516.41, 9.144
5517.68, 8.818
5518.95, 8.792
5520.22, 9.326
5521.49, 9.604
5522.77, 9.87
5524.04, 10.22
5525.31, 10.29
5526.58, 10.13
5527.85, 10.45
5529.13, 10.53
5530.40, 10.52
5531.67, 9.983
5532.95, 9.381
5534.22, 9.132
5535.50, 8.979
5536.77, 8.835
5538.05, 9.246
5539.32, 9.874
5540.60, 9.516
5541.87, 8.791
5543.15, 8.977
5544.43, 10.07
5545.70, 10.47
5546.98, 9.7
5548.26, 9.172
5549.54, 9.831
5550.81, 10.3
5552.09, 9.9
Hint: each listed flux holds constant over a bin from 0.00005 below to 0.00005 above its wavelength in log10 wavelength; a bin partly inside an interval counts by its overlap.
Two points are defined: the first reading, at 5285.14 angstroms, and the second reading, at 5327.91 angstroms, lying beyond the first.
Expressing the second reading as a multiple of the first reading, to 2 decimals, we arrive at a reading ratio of 0.94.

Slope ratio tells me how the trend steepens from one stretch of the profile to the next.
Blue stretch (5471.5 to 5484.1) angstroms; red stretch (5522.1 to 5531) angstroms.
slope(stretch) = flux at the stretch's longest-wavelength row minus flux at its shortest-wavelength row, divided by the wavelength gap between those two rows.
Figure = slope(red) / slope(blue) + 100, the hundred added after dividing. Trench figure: 98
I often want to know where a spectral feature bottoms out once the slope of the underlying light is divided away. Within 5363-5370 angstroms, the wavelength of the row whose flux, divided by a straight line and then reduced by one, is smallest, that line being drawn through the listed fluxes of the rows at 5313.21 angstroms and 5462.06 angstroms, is 5364.84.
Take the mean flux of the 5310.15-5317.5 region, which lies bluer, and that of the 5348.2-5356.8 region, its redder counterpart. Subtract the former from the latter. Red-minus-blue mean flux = 1.4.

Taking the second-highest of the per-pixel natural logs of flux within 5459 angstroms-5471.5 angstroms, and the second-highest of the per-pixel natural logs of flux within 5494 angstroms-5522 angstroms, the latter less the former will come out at 0.04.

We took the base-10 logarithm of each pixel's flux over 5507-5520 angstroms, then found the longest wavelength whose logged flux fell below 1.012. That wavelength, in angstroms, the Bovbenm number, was 5518.95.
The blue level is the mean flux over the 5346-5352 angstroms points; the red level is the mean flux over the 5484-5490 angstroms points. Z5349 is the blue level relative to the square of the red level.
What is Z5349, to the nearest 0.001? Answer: 0.098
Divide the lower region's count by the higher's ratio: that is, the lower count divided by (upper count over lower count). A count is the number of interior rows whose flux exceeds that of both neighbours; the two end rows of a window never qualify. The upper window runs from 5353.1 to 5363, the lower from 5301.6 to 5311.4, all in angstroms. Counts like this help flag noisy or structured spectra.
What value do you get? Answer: 1.0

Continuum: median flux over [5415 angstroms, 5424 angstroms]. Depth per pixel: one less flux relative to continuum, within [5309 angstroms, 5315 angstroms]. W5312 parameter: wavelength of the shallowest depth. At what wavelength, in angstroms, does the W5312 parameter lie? 5309.54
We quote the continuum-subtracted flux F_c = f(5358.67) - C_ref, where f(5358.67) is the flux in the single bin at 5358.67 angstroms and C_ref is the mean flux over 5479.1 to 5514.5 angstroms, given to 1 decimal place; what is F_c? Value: 0.7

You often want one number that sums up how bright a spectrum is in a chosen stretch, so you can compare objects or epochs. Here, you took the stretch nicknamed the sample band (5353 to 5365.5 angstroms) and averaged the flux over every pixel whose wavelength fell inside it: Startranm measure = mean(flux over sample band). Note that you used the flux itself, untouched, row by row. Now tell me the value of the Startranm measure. 10.4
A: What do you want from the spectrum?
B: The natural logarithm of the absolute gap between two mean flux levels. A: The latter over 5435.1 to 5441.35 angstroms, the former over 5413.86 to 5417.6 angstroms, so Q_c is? 0.3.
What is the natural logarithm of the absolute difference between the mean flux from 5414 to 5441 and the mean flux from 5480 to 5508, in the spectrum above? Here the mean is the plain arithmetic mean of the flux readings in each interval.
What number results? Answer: -1.15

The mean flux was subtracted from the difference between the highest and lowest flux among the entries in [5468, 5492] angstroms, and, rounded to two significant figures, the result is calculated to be -9.7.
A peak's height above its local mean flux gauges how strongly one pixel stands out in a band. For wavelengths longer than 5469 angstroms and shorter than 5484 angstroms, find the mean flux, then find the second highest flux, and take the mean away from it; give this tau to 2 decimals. 0.37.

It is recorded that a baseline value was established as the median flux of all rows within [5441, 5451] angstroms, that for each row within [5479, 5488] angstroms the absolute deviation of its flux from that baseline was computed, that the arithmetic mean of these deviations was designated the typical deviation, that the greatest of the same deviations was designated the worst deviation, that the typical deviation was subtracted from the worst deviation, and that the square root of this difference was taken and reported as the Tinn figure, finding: 0.66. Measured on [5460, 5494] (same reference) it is 0.69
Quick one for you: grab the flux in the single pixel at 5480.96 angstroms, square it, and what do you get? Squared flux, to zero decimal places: 115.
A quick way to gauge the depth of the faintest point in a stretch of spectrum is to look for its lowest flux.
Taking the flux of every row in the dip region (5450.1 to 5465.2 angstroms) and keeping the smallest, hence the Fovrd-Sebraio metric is 9.773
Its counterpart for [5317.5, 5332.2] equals 9.731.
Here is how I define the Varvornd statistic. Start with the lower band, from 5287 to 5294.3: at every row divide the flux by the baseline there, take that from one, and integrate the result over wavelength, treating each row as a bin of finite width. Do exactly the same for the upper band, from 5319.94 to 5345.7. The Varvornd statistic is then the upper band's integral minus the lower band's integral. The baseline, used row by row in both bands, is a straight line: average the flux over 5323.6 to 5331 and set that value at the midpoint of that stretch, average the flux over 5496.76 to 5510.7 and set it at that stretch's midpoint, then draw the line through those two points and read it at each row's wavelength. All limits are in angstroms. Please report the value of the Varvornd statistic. 1.0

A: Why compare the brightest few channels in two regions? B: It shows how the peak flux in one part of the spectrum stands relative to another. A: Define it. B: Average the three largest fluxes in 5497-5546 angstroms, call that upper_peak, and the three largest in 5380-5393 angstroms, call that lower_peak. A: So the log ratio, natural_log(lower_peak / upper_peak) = -0.02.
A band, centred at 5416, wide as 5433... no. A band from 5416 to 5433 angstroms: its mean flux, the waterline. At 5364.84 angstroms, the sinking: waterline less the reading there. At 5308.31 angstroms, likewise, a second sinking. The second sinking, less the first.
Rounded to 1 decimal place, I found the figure -1.1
